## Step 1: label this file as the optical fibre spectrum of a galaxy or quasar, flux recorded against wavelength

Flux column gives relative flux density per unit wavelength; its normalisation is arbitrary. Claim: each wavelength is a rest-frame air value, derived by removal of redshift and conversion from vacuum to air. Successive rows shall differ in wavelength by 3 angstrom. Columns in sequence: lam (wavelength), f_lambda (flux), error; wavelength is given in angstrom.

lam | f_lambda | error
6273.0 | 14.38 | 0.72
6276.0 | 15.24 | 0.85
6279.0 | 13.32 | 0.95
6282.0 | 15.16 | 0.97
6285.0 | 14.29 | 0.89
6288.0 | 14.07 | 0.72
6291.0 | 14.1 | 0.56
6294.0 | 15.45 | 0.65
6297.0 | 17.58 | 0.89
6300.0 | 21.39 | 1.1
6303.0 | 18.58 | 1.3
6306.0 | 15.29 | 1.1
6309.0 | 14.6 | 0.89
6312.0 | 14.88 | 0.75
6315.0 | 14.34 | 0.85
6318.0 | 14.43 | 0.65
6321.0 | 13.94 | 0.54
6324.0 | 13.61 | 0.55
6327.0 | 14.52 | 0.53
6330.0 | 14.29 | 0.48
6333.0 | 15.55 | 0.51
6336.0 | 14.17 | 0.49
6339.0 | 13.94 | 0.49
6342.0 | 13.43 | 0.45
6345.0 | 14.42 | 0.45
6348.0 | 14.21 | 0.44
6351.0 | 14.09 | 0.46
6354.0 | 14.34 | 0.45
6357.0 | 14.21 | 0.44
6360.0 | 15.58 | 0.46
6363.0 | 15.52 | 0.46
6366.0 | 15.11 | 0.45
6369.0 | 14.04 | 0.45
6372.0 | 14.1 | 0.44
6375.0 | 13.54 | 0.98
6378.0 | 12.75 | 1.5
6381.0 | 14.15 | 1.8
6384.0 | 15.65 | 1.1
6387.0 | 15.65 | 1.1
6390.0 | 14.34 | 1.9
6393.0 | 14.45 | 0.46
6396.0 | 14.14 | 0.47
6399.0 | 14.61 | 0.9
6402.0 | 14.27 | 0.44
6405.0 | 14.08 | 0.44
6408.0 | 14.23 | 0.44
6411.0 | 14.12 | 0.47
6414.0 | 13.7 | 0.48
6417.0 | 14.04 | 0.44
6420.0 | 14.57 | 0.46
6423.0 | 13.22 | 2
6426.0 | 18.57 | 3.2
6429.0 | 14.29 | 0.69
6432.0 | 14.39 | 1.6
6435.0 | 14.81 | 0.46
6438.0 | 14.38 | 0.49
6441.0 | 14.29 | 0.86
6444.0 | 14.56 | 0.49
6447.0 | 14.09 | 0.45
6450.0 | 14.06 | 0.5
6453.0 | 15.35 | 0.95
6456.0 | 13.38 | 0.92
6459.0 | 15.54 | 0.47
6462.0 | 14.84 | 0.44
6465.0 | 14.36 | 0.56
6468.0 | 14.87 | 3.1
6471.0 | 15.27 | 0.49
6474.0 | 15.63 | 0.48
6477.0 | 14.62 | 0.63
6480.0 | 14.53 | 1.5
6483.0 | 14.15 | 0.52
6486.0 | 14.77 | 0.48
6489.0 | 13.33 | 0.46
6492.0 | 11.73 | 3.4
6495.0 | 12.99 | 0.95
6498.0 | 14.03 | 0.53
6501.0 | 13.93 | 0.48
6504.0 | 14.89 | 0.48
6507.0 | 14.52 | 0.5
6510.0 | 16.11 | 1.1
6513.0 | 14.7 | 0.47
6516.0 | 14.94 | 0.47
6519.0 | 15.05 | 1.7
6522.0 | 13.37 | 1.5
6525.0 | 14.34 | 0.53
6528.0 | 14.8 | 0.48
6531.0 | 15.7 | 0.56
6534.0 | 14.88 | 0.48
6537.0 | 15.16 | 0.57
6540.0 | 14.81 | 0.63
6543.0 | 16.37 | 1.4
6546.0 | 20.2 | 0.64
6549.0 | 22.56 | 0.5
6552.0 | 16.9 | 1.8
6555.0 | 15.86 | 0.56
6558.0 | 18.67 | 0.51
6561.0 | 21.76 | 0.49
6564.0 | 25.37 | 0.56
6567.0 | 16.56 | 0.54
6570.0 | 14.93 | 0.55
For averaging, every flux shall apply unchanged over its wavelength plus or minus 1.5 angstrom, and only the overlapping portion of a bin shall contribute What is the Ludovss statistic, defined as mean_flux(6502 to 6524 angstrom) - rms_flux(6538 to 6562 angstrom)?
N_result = -3.8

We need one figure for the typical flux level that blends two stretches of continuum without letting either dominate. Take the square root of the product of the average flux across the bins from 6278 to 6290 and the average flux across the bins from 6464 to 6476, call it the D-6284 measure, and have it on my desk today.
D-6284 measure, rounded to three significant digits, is 14.6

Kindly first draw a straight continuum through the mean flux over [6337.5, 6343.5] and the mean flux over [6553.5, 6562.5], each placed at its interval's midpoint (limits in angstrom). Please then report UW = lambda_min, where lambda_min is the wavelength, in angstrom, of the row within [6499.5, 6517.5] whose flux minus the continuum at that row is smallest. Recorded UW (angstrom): 6501.0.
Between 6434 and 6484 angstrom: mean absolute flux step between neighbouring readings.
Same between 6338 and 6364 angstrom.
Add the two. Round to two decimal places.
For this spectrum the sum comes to 1.12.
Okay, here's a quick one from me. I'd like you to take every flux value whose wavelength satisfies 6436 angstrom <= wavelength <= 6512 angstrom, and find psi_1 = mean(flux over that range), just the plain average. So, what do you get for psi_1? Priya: 14.41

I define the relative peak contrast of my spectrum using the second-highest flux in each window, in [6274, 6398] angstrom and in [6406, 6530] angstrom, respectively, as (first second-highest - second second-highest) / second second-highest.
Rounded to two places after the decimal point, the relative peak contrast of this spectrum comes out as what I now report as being 0.15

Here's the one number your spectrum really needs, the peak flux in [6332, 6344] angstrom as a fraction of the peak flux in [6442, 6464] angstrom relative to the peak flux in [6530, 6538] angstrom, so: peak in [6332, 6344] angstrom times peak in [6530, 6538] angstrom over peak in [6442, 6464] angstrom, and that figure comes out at 16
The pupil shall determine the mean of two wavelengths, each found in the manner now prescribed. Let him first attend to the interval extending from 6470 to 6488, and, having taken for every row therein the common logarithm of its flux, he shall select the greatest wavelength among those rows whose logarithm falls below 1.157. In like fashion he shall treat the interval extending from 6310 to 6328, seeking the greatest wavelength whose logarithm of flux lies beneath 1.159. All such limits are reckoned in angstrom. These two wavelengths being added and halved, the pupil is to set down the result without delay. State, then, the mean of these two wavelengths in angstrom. 6403.5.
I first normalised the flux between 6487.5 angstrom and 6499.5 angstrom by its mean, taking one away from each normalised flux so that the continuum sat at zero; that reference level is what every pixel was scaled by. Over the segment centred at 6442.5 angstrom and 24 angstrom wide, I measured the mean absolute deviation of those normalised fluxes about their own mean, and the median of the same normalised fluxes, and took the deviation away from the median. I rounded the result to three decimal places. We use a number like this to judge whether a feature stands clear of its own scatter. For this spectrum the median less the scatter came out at 0.081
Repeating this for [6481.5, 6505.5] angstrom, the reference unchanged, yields 0.014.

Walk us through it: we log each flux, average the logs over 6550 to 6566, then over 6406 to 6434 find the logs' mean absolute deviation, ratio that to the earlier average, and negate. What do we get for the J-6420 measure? -0.019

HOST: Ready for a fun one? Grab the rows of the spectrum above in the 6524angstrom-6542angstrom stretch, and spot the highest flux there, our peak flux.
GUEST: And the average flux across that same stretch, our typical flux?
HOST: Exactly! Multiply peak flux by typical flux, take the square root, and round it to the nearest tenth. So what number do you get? 15.3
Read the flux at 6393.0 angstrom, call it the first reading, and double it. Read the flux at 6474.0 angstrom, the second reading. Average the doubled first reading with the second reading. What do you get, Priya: 22.3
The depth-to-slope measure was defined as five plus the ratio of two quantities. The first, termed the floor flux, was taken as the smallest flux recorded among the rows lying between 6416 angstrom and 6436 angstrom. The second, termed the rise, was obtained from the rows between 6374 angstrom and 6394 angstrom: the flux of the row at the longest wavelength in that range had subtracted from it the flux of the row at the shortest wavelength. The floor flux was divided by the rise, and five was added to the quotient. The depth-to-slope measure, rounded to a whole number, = 20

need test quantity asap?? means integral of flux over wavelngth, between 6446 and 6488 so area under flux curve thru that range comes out 616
